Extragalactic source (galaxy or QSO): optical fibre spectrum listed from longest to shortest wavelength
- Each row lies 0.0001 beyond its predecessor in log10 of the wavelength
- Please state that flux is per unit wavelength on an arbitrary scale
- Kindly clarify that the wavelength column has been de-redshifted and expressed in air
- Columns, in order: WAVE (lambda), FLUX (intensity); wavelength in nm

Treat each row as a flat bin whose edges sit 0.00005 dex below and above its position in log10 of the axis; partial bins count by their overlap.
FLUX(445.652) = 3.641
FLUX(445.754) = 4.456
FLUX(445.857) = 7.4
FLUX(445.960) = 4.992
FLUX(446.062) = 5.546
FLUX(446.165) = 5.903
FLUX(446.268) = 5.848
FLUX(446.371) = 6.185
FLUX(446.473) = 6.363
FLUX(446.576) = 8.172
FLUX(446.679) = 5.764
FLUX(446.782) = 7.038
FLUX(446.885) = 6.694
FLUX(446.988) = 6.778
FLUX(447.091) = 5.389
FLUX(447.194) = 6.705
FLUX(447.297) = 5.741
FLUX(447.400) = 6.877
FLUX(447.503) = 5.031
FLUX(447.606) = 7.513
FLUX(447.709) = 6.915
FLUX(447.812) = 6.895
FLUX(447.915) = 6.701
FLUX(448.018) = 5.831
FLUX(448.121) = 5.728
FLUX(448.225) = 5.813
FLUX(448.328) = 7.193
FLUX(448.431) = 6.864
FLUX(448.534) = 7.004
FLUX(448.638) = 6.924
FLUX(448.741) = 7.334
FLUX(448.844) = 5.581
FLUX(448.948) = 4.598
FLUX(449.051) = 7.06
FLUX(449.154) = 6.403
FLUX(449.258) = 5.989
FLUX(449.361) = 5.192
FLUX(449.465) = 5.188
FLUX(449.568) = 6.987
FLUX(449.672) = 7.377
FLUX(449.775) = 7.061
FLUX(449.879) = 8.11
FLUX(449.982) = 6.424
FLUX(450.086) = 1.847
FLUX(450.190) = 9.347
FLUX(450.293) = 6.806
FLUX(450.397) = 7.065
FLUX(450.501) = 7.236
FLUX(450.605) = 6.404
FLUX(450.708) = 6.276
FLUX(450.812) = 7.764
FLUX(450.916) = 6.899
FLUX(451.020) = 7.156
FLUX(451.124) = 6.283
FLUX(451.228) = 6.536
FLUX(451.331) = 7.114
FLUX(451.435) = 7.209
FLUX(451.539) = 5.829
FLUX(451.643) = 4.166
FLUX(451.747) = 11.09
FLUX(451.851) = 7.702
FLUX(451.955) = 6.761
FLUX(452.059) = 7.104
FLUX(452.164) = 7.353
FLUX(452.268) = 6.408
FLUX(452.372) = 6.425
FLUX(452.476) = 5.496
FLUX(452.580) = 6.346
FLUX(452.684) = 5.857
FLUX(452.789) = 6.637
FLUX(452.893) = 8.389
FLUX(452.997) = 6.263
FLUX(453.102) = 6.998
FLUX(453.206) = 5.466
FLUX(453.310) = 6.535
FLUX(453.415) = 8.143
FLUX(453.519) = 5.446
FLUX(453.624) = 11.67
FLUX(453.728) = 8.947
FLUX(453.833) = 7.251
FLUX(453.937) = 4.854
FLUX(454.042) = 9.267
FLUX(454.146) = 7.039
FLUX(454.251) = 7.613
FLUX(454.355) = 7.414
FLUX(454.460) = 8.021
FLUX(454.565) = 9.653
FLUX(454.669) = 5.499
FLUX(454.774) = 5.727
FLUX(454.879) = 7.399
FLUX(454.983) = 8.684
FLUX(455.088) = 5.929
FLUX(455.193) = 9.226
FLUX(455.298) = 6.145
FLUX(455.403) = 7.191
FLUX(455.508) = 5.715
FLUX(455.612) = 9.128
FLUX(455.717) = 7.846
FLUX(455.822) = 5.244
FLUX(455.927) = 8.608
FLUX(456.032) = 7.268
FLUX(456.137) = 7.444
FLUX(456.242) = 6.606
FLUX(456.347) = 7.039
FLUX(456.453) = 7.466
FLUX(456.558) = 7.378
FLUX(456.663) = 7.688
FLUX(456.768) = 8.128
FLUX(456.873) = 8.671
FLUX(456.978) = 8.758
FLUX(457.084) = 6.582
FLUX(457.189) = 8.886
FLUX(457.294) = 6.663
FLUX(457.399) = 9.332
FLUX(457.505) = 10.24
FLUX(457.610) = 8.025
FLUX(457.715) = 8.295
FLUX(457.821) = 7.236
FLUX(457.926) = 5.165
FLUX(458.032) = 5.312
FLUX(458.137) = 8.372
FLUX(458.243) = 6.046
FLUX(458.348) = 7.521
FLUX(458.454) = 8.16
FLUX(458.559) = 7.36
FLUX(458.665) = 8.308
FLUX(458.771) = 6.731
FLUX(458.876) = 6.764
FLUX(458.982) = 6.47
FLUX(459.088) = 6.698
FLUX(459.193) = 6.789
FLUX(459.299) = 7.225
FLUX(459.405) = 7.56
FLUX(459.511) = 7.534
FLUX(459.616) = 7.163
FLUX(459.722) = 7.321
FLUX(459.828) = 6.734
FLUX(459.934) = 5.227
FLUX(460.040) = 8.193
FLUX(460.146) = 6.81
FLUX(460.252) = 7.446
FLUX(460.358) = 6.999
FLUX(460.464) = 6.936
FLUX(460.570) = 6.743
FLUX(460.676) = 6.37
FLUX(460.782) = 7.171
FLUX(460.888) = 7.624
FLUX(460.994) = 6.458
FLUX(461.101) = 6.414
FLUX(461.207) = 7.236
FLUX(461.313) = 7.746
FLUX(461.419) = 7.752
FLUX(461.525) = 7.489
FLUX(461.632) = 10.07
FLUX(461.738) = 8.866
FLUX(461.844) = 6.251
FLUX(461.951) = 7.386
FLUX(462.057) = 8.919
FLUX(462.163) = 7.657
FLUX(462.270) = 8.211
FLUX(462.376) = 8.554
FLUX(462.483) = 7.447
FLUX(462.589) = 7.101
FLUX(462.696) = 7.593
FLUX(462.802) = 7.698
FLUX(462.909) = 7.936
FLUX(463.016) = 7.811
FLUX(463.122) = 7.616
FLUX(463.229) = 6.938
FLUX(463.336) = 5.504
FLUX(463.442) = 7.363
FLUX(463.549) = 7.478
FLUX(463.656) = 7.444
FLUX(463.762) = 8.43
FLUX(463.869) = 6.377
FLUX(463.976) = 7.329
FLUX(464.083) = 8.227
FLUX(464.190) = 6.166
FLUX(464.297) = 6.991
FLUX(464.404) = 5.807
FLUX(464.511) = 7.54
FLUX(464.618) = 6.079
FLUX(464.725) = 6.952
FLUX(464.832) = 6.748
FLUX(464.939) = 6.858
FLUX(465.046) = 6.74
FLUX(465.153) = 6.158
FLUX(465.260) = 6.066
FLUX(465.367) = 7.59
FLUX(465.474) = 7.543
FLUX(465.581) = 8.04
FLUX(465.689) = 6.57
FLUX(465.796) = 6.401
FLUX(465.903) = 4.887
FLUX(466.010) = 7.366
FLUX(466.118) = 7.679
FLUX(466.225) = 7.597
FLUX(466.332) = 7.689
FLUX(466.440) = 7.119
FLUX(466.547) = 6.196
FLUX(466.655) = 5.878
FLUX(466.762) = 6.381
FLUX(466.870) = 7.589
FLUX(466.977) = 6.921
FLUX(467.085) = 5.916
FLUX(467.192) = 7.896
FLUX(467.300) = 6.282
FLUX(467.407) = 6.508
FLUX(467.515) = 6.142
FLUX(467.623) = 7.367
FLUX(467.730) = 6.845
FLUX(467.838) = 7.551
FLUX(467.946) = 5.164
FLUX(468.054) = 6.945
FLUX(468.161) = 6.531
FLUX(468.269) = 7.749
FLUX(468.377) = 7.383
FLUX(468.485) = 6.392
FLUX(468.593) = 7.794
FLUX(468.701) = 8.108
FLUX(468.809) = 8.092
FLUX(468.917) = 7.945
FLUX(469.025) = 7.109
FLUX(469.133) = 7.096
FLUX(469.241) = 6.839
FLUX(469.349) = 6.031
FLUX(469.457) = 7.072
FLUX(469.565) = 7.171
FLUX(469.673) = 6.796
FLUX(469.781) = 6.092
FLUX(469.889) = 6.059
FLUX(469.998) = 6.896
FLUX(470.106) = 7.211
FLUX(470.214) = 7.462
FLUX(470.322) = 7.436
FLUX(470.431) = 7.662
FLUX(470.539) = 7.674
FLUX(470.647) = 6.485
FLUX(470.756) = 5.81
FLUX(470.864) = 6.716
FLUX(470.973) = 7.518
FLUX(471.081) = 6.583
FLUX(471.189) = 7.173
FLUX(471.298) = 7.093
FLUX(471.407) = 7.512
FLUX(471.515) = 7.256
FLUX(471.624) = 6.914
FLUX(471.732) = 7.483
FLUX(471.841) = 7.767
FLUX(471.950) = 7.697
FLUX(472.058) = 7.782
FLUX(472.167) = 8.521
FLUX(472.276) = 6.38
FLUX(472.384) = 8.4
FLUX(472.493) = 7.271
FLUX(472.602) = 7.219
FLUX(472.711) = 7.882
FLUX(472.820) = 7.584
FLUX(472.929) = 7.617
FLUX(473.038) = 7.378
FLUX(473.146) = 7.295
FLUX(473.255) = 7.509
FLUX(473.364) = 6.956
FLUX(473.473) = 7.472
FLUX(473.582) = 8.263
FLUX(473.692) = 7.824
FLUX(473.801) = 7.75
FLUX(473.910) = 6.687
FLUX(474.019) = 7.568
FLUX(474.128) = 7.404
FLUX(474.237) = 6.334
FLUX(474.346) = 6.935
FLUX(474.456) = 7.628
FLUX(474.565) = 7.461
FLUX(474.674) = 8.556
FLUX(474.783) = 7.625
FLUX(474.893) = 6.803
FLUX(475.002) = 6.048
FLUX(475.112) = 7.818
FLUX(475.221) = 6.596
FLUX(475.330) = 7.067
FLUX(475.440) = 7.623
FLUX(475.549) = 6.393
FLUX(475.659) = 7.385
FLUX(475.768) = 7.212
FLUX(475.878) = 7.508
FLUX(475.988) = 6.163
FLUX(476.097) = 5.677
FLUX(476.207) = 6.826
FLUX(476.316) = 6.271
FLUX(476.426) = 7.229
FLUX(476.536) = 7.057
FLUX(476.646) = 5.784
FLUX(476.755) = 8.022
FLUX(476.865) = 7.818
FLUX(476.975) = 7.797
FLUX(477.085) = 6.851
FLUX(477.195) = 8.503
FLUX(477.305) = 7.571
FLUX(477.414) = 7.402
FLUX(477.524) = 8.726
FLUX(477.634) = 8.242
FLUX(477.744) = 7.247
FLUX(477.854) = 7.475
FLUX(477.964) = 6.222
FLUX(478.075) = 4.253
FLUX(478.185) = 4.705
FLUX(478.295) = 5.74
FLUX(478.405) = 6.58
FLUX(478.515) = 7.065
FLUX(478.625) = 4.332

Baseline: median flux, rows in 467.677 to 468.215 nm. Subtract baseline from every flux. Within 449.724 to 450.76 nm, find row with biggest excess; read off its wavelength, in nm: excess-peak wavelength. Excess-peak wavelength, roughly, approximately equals 450.190 nm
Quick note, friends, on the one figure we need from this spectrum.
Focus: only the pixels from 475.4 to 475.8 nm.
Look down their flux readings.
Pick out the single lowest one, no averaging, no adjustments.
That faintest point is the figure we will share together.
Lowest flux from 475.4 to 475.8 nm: 6.393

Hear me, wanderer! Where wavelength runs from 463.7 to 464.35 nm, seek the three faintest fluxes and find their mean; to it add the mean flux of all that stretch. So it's 13.8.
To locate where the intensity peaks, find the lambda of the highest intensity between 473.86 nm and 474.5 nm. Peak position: 474.456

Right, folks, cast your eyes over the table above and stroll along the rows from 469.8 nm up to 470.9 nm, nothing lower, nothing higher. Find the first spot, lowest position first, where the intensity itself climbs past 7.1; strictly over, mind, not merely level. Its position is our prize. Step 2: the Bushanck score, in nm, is 470.106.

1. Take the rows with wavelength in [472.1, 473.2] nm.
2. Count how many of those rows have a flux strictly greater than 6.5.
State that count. 9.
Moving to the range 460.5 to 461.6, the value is 7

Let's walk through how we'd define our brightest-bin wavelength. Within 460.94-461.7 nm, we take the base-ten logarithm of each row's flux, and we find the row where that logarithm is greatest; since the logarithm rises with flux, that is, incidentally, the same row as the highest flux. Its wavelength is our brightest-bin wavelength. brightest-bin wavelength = 461.632 nm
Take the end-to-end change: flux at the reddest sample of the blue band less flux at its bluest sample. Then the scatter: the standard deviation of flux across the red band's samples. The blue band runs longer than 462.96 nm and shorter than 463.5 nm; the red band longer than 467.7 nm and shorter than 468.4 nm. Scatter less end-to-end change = 1.3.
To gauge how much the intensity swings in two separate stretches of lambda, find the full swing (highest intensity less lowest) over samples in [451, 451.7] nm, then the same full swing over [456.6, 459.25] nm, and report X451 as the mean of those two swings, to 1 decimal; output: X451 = 4.1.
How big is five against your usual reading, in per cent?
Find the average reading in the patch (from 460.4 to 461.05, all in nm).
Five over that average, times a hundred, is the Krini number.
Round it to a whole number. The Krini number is 73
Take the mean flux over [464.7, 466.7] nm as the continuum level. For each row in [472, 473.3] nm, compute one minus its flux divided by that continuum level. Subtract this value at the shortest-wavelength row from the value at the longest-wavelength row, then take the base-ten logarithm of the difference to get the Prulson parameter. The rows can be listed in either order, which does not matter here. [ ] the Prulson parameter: -1.4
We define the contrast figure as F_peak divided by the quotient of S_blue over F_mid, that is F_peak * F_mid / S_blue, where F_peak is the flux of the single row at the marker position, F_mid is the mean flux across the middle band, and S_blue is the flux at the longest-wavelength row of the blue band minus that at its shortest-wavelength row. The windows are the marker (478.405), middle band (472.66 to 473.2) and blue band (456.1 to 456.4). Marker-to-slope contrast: -123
